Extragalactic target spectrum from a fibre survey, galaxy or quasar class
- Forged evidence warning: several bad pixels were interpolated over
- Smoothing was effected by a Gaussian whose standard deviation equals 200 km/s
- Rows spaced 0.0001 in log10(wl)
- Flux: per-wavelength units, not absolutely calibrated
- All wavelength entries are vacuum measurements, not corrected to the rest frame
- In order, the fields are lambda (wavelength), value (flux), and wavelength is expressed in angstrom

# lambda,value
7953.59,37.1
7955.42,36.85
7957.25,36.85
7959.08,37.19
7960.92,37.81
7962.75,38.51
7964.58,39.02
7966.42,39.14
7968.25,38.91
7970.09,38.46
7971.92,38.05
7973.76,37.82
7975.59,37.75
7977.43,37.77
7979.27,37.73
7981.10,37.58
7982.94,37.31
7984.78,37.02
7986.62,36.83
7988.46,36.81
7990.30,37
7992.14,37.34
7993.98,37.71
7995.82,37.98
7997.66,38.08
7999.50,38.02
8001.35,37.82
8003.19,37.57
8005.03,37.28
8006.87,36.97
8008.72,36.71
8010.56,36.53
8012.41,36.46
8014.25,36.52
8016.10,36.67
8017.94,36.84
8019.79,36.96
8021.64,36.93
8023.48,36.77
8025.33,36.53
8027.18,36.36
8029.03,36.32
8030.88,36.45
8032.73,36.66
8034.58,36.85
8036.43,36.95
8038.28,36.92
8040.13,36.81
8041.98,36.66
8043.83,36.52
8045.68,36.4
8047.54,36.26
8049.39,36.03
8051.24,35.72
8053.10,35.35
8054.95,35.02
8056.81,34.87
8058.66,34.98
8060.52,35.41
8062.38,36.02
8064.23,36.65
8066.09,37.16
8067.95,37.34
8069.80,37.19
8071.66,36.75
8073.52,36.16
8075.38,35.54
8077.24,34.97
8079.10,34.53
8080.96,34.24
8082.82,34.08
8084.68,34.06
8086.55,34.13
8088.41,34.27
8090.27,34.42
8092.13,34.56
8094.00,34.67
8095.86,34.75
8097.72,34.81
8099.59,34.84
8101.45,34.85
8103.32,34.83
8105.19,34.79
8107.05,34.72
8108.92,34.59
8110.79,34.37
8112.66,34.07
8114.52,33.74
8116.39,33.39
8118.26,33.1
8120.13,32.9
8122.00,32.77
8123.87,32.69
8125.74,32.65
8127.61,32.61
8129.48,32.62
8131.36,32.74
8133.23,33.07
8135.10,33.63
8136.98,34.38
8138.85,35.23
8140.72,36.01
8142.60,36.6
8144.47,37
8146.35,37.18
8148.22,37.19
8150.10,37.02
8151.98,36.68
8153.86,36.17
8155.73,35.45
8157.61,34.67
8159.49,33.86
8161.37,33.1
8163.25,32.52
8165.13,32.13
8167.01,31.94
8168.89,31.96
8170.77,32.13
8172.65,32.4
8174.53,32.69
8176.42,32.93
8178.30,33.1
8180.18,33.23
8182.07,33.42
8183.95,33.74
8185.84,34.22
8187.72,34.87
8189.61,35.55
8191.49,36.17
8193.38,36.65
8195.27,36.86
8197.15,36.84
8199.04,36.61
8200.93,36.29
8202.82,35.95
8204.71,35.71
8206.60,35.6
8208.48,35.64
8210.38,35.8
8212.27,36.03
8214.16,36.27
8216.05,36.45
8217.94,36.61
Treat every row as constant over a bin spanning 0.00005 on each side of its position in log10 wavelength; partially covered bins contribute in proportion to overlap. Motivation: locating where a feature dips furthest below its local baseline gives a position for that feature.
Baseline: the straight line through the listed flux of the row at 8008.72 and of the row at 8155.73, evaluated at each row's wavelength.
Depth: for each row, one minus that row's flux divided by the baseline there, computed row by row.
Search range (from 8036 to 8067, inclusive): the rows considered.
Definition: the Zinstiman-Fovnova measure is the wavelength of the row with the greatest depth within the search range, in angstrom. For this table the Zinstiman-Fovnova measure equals 8056.81 angstrom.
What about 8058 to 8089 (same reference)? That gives 8084.68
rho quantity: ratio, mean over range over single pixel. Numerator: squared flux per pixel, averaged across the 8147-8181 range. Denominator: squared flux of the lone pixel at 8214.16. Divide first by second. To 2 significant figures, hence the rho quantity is 0.87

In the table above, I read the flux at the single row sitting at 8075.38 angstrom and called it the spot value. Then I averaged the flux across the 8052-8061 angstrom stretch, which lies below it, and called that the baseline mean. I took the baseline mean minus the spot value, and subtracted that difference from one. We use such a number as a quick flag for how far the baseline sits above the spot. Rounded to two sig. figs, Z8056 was 1.4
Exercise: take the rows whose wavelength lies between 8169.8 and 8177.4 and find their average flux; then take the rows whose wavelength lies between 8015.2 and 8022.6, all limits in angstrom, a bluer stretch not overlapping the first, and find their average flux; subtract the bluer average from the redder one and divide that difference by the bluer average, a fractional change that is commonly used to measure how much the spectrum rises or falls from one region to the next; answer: -0.12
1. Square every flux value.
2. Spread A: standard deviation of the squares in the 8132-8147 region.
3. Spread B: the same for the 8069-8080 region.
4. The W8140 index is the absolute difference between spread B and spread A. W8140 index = 36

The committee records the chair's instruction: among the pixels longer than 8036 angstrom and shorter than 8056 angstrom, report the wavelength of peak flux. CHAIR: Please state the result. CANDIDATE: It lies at 8036.43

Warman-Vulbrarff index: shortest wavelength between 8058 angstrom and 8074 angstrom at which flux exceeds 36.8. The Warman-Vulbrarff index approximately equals 8066.09 angstrom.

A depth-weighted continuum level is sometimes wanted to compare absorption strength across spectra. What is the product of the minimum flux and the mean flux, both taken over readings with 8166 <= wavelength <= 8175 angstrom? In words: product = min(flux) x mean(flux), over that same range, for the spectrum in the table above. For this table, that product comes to 1029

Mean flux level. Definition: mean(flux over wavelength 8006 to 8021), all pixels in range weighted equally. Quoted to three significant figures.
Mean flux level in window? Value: 36.7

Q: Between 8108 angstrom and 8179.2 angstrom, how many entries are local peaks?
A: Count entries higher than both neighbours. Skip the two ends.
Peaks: 1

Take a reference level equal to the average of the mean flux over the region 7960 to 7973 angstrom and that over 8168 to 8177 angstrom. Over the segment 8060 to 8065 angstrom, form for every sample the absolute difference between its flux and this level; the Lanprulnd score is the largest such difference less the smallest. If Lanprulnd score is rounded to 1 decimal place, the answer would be 1.1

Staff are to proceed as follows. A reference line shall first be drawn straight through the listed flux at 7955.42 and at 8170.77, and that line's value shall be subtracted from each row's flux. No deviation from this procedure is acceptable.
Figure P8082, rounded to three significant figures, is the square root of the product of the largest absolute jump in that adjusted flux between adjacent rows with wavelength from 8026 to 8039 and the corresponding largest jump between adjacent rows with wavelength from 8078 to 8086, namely 0.250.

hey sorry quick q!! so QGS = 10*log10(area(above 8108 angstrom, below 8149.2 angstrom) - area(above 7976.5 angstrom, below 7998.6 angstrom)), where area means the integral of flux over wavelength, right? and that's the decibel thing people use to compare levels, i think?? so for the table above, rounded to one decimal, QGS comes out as 27.7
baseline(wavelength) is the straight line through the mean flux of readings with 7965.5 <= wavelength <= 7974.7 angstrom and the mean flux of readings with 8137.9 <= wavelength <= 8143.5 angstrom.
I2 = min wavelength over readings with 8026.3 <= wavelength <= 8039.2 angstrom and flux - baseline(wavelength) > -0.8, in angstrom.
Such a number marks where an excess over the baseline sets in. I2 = 8034.58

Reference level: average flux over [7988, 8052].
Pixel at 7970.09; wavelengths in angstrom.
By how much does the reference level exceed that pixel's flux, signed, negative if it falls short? -1.6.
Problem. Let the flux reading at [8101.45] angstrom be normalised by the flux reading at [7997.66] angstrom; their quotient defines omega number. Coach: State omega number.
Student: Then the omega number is 0.92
